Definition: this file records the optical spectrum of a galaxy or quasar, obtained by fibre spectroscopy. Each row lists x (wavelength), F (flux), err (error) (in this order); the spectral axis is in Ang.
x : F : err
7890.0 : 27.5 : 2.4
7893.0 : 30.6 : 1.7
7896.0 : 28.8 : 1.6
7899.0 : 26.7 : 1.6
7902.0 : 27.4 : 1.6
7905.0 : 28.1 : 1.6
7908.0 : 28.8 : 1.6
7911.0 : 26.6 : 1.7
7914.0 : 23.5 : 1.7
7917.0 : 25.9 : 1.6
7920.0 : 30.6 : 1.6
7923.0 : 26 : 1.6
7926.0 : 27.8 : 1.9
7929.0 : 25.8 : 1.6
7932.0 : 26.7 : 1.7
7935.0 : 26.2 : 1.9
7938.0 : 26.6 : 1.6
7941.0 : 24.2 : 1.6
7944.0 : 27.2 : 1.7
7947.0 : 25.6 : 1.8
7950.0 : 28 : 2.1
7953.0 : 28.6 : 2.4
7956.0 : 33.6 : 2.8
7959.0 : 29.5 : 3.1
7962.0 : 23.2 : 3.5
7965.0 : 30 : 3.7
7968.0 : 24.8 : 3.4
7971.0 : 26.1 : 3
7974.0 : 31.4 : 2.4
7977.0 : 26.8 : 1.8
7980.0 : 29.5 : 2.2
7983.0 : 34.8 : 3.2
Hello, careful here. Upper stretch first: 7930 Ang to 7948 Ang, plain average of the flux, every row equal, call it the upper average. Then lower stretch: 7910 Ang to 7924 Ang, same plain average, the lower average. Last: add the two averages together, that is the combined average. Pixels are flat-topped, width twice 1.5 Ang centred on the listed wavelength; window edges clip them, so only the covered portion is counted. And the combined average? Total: 52.6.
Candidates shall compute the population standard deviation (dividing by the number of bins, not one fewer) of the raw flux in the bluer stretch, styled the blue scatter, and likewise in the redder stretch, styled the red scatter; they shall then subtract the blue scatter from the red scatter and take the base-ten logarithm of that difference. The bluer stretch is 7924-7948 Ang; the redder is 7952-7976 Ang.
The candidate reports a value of 0.35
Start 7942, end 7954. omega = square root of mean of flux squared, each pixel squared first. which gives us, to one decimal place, 27.4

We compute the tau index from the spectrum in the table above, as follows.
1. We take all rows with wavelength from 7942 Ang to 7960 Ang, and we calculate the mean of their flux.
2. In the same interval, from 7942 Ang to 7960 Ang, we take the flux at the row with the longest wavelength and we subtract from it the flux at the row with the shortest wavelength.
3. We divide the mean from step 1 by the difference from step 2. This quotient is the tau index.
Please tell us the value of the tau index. 12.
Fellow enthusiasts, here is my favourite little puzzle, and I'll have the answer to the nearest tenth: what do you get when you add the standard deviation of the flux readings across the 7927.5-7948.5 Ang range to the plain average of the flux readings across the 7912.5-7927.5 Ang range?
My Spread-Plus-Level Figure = 27.7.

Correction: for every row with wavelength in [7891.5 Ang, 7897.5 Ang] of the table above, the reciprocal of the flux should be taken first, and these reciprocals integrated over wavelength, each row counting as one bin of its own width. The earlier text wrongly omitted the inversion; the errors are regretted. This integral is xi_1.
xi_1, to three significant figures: 0.202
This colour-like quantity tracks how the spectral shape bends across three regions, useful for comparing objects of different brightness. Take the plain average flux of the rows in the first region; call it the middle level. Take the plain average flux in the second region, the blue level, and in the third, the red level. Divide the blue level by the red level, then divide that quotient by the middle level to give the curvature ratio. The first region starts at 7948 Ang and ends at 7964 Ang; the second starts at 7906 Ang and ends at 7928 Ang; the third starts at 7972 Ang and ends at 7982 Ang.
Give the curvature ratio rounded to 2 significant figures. 0.032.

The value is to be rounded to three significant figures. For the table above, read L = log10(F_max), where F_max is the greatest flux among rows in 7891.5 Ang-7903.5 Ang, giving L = 1.49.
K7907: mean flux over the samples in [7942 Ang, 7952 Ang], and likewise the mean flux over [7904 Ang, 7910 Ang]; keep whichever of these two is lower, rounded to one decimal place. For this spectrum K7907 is 26.9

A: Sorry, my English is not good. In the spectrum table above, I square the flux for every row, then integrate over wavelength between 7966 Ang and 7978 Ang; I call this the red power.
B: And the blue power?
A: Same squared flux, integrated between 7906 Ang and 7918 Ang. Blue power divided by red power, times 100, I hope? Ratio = 92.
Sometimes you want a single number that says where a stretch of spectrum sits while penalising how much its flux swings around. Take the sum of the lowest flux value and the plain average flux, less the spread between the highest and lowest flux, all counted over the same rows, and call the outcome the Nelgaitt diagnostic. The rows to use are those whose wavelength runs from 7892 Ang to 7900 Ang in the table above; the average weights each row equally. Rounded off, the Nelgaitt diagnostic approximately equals 51.5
